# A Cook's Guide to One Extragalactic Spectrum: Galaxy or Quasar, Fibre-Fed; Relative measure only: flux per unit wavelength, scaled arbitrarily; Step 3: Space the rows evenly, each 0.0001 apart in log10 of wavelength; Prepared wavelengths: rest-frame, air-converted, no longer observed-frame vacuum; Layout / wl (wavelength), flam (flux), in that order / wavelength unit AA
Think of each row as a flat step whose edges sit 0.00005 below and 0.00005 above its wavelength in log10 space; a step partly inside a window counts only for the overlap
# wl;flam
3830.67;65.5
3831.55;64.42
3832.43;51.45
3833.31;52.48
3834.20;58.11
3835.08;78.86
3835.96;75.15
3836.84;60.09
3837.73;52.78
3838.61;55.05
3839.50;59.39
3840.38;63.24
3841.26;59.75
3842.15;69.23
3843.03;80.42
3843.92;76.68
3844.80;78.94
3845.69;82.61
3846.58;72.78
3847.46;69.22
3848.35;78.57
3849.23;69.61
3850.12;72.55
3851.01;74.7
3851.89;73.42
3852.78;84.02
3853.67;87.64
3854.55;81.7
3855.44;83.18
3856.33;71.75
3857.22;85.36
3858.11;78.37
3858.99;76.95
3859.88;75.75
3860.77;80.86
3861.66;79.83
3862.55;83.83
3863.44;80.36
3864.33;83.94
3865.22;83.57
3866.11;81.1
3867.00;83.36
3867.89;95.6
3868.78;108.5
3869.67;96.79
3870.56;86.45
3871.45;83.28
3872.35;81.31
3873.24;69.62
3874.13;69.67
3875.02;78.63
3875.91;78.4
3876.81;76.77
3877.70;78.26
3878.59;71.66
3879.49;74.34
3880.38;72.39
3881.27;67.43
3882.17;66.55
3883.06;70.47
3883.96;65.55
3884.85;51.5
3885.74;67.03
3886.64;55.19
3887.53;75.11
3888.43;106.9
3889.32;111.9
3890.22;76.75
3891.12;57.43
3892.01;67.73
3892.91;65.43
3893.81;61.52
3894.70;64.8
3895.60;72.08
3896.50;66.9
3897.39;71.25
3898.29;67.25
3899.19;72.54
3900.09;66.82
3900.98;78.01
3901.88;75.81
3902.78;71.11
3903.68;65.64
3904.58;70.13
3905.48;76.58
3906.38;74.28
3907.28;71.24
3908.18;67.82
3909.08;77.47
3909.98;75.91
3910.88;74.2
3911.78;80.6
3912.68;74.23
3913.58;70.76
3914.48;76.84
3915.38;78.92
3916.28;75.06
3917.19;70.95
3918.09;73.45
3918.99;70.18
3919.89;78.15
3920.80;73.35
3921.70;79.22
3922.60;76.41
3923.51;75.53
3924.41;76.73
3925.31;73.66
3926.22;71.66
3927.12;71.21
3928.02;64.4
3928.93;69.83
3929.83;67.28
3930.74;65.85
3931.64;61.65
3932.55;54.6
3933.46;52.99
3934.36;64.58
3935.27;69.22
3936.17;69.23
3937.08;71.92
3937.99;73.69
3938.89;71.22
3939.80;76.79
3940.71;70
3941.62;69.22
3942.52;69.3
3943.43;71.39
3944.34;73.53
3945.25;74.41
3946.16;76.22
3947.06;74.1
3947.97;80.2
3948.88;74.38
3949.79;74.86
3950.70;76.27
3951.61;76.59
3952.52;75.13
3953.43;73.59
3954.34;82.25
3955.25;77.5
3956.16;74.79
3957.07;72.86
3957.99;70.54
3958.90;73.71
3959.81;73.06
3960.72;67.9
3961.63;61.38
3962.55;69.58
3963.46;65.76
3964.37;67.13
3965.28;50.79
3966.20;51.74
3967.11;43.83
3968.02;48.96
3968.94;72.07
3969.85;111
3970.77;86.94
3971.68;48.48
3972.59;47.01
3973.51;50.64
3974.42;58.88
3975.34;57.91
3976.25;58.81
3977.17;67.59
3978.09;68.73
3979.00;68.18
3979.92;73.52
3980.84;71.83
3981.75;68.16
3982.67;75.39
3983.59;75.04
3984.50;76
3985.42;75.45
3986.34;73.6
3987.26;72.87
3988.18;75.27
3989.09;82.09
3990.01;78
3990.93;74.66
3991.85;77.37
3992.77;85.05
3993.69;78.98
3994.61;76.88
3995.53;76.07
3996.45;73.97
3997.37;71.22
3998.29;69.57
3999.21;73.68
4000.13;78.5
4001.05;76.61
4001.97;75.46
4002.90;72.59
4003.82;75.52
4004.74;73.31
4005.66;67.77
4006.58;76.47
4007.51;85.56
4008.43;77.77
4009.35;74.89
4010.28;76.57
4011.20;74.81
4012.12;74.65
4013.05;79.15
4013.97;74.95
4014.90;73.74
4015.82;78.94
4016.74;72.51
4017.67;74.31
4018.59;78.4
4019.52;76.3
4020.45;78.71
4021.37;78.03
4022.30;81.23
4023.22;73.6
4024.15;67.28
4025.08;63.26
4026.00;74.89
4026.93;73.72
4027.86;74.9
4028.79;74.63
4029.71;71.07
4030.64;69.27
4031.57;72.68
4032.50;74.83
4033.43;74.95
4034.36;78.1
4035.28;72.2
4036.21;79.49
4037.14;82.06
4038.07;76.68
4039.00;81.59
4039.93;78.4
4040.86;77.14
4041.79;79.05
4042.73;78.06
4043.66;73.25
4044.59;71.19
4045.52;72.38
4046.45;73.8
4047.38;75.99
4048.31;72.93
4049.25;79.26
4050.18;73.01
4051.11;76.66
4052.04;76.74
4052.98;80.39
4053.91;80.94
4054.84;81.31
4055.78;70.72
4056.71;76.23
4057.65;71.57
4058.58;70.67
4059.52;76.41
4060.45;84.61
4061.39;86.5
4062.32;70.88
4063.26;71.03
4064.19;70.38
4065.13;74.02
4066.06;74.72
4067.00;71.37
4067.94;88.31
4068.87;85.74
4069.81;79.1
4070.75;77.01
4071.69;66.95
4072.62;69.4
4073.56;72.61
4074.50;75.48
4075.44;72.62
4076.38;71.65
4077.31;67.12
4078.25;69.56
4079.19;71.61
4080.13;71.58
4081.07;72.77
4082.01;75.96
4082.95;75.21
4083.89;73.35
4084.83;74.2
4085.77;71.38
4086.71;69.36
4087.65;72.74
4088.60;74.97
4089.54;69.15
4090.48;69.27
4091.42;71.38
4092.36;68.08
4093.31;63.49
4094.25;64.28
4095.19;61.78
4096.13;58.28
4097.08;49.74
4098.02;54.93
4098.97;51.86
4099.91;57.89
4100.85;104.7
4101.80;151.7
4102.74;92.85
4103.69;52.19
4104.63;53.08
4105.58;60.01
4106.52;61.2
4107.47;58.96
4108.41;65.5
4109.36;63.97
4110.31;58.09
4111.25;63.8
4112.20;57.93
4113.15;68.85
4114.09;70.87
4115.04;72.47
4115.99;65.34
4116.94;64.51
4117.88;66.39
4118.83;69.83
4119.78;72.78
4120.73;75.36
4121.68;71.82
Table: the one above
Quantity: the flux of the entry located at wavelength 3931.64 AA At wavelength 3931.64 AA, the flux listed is 61.65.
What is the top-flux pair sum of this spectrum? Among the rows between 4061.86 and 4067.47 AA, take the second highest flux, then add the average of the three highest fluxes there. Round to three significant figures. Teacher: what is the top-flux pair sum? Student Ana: 147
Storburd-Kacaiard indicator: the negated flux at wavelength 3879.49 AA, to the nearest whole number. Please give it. -74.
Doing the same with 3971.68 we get -48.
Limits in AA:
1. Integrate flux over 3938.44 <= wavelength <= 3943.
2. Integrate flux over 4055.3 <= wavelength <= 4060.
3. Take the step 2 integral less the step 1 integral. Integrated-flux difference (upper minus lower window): 18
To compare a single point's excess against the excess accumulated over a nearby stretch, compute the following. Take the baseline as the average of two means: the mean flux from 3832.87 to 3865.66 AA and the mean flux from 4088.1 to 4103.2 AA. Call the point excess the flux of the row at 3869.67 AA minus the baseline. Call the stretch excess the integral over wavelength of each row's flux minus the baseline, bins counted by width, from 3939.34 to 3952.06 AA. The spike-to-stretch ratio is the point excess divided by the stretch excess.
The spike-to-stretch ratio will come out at 2.3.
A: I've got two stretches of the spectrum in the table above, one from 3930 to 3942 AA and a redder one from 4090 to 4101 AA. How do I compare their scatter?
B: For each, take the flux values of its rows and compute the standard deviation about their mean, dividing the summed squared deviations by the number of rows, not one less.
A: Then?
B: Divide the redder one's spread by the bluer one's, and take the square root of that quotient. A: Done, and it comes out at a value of 1.4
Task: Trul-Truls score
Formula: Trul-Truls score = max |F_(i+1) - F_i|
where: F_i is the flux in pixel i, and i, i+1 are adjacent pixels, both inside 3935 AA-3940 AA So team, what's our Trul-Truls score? 5.6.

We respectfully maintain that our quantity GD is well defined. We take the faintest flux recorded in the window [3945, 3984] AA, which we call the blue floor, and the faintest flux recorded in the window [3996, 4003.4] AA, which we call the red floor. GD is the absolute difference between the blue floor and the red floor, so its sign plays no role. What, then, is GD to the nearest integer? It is 26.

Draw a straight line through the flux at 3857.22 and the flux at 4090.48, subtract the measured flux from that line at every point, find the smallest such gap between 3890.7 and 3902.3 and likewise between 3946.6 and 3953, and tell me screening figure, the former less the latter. 5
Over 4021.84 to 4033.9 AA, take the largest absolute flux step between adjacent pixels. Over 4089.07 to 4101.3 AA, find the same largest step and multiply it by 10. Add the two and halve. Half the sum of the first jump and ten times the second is 240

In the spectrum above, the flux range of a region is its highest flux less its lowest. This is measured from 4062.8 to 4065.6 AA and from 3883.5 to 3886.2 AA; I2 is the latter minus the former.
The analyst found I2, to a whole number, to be 12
